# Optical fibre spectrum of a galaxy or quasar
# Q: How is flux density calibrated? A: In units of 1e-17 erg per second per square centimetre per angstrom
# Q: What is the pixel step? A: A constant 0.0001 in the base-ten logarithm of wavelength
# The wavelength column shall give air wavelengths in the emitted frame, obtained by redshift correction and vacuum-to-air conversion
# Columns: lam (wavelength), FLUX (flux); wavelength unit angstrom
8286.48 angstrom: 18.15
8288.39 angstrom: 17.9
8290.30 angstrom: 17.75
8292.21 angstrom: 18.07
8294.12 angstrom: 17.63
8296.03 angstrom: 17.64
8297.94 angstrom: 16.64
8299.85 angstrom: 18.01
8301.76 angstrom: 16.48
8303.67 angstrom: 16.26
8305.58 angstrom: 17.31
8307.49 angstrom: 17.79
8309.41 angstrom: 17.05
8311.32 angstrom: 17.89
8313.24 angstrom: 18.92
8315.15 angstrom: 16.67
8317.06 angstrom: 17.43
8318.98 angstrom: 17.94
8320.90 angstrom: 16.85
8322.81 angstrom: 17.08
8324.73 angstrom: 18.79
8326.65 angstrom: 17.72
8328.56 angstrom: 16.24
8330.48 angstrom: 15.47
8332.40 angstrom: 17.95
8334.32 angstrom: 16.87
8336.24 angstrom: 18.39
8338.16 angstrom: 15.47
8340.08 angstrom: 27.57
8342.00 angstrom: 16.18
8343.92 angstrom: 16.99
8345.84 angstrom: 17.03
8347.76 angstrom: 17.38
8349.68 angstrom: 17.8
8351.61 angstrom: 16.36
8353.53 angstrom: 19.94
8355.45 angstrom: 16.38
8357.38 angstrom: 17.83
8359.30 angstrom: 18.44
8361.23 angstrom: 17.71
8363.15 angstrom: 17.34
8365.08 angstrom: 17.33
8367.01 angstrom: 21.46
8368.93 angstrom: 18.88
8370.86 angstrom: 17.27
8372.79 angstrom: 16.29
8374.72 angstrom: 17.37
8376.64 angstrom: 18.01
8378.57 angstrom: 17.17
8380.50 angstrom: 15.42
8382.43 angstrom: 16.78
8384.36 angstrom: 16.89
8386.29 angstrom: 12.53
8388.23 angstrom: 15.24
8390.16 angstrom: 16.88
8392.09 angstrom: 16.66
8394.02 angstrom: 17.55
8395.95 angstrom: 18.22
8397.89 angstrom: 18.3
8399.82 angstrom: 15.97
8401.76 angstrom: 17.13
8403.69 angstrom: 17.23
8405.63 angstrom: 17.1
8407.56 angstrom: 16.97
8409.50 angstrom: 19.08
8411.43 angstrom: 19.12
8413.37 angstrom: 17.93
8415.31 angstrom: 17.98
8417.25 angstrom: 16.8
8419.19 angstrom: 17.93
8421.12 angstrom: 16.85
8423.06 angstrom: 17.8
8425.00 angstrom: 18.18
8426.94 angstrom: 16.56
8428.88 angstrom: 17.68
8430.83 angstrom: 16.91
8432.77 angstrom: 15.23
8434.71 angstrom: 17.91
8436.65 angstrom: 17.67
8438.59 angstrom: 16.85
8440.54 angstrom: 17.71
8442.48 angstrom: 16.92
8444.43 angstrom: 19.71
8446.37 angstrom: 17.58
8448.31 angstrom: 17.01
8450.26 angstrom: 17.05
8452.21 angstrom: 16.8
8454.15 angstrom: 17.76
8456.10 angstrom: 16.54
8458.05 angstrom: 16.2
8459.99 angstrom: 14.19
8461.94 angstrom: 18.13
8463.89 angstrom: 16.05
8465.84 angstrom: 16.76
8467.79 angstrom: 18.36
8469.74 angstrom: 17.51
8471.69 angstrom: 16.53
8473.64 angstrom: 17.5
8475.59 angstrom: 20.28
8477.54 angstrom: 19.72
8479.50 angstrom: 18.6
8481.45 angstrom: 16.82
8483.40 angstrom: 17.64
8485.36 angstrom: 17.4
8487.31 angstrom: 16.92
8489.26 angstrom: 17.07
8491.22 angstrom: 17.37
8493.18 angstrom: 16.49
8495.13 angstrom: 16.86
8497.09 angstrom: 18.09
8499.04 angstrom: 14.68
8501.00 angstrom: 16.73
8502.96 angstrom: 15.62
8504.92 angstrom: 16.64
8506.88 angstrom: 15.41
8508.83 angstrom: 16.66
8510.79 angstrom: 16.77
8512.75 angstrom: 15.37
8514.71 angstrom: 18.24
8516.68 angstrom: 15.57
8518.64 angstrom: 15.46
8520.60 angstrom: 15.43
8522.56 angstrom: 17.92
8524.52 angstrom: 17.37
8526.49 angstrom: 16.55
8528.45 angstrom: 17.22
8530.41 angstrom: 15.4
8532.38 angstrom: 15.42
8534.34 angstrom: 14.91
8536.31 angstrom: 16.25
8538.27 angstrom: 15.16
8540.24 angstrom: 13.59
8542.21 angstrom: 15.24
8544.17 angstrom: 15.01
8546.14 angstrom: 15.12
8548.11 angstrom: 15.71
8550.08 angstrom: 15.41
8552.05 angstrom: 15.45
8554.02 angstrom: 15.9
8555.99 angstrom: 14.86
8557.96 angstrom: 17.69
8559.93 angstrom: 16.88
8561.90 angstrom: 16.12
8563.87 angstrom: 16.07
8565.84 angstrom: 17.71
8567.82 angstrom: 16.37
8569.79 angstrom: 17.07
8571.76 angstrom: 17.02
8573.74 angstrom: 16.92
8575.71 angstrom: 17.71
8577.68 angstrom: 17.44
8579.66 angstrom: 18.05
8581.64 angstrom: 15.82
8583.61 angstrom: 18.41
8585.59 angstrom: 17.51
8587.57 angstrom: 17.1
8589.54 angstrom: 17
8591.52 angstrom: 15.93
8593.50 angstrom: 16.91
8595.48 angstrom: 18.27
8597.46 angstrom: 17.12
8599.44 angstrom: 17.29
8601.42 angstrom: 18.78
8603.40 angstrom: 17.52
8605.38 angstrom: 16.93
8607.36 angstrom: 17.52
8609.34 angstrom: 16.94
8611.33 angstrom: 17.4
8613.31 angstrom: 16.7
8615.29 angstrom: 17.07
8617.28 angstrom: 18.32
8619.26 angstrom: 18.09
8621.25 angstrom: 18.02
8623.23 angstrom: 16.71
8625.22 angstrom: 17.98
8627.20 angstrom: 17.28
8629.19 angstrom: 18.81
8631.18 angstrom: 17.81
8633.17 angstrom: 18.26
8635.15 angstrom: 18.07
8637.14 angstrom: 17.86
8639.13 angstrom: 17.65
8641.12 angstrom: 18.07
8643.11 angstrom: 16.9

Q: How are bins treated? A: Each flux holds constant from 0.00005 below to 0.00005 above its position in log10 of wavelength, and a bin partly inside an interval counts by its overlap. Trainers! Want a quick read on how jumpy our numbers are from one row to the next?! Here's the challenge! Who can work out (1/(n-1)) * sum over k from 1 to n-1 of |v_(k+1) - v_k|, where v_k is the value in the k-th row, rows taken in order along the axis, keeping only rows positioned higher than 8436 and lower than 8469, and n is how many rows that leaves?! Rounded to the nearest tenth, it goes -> 1.3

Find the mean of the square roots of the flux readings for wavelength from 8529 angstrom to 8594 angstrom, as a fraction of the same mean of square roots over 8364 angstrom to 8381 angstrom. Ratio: 0.96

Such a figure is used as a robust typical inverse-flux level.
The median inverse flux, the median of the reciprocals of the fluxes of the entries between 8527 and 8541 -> 0.065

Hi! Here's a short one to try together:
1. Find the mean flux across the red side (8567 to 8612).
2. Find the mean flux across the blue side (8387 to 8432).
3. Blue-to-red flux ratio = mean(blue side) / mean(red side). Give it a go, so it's 1.01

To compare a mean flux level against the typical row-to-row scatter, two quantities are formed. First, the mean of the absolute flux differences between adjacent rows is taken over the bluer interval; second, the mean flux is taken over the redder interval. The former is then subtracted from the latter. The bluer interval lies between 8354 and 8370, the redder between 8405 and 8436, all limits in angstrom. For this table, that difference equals 16.1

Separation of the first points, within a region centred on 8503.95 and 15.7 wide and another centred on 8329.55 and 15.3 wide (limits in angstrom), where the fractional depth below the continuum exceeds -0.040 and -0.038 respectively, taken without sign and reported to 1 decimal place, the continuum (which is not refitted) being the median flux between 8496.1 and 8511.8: 176.2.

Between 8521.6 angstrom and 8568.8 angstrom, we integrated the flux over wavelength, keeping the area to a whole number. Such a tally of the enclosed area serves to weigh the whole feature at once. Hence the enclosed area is 754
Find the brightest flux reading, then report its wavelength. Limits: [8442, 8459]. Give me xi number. 8444.43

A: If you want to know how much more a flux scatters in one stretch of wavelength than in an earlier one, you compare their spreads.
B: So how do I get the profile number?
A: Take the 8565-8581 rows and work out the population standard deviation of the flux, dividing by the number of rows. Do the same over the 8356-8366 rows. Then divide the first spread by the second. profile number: 1.25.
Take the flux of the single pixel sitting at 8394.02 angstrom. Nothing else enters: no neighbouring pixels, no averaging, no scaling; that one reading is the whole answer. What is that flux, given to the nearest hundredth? 17.55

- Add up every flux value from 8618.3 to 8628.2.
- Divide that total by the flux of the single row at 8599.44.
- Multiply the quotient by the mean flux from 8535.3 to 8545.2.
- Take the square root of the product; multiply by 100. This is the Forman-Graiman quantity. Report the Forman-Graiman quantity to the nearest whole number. 876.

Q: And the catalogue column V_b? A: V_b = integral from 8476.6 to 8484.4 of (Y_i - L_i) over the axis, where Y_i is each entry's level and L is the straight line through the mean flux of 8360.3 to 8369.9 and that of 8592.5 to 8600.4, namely 2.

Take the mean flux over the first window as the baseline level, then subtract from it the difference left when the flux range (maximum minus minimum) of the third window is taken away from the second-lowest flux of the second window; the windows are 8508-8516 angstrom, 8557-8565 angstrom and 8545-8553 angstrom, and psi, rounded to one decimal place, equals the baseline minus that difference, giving 1.2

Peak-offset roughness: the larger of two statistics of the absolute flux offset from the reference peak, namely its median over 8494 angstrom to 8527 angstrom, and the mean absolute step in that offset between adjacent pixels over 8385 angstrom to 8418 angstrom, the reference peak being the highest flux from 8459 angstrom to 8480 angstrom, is 3.6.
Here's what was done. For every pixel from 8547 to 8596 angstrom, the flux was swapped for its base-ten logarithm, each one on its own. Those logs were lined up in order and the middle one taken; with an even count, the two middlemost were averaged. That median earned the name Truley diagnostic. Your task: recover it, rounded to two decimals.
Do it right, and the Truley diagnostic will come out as 1.23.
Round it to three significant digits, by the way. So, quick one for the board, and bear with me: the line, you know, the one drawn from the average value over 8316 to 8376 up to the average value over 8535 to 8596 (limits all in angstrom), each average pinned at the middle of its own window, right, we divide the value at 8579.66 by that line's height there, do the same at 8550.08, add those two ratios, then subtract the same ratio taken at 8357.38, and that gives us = 1.03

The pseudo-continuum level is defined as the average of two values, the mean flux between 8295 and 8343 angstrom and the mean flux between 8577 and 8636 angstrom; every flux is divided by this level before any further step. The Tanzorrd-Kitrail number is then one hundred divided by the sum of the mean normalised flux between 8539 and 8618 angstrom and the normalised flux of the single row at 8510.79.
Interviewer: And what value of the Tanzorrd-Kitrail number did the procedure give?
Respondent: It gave 52.4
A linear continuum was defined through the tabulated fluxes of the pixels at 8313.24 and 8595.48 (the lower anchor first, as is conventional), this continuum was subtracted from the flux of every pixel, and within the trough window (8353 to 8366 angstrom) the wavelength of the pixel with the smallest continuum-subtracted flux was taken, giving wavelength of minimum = 8355.45 angstrom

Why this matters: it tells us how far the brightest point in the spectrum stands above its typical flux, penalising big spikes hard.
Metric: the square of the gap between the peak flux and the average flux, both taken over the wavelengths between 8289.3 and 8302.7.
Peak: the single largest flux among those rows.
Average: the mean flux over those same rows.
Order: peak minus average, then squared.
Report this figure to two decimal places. 0.37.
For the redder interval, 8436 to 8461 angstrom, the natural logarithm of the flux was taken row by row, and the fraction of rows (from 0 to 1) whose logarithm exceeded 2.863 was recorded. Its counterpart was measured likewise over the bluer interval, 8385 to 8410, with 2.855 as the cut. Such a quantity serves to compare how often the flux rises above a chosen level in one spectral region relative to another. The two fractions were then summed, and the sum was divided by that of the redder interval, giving 1.8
